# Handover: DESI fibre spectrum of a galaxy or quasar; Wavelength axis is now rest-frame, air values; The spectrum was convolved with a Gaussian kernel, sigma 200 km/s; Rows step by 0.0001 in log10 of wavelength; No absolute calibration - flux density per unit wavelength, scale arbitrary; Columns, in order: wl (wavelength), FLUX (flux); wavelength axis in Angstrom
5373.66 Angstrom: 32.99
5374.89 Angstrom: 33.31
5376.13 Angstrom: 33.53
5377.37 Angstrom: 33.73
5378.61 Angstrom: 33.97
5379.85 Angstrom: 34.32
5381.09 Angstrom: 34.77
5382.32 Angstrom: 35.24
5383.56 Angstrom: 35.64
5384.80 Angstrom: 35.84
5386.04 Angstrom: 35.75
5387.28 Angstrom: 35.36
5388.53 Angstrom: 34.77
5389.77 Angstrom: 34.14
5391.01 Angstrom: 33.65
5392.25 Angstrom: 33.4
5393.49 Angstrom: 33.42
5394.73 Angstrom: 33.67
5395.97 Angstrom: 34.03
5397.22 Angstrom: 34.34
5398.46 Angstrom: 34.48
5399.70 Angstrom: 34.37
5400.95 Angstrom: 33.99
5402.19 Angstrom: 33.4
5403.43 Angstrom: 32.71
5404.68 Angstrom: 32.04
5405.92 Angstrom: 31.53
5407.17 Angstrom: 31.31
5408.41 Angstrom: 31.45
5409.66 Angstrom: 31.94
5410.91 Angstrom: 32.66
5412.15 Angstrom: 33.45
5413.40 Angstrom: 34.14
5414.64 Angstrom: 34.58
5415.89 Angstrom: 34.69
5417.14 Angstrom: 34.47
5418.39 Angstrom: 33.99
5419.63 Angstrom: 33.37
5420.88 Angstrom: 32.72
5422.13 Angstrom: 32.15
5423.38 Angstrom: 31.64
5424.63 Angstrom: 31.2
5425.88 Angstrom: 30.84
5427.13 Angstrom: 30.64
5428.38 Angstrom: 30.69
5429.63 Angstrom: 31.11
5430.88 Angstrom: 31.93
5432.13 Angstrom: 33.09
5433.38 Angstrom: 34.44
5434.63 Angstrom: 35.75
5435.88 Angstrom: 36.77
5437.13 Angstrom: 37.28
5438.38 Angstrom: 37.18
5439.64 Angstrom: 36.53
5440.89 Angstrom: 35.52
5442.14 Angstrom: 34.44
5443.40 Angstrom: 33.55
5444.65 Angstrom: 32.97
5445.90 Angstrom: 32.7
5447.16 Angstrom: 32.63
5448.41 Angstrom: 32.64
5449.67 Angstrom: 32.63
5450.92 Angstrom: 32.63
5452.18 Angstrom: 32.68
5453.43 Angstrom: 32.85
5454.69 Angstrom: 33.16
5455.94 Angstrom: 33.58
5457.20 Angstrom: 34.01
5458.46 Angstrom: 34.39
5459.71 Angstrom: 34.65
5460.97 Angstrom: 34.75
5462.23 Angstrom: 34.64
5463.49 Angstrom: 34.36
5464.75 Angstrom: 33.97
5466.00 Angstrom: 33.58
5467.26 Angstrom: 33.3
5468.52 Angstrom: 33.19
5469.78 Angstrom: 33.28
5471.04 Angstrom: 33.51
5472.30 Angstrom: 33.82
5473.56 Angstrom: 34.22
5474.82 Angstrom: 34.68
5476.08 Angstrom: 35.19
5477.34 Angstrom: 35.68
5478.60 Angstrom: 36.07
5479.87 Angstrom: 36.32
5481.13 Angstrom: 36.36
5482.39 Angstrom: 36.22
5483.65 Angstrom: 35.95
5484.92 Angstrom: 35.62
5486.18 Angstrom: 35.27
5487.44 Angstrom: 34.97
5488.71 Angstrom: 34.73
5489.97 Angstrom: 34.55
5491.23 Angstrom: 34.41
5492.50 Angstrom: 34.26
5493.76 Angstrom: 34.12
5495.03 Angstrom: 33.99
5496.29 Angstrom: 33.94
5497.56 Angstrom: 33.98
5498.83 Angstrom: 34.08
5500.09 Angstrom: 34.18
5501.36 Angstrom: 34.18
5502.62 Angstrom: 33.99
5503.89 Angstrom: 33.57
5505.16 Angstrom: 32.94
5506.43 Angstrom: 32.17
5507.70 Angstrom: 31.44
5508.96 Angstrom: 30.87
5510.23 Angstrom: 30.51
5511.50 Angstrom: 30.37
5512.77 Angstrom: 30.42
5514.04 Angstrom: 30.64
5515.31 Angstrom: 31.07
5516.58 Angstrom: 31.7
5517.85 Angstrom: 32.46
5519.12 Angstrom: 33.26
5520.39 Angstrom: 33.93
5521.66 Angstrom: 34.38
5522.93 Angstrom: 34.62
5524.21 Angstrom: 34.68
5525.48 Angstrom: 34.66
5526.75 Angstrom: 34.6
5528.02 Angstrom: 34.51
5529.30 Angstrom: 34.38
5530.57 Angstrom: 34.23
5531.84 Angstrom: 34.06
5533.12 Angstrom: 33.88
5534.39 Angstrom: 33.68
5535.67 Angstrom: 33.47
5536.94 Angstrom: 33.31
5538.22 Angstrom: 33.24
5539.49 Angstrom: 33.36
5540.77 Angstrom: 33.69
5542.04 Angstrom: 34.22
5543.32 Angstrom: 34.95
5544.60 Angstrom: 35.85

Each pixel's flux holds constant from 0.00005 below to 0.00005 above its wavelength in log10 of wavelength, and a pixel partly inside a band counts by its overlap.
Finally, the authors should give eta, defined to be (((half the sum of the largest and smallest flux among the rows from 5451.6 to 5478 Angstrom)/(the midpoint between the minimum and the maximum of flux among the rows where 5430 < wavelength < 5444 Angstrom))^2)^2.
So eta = 0.95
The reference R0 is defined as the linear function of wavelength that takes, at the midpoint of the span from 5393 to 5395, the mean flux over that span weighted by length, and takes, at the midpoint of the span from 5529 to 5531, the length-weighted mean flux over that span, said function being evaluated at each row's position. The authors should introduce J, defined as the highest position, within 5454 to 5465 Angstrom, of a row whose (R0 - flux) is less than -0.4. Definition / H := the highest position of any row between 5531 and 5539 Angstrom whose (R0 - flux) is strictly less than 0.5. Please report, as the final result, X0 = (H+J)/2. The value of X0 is 5497.7 Angstrom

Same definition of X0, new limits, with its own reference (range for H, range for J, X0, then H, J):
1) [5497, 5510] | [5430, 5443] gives 5472.4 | 5502.62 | 5442.14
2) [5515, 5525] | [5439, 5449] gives 5483.2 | 5524.21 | 5442.14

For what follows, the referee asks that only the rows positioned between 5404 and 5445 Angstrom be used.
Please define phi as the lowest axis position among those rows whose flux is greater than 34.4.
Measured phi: 5414.64 Angstrom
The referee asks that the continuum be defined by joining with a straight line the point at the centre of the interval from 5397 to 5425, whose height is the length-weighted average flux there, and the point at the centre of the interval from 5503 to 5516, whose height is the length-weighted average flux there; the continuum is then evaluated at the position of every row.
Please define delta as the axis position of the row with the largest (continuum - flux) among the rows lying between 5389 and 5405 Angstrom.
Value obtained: 5404.68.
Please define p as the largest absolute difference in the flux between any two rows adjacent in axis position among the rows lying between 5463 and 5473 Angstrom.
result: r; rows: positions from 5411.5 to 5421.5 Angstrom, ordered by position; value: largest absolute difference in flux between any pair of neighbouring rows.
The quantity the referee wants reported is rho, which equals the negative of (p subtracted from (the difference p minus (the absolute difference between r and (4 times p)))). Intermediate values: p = 0.39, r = 0.69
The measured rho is 0.9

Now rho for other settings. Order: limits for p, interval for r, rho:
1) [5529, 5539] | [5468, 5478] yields 0.3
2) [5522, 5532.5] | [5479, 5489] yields 0.3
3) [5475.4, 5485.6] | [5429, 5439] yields 0.6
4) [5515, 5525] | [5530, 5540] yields 3.0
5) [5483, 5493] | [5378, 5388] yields 0.9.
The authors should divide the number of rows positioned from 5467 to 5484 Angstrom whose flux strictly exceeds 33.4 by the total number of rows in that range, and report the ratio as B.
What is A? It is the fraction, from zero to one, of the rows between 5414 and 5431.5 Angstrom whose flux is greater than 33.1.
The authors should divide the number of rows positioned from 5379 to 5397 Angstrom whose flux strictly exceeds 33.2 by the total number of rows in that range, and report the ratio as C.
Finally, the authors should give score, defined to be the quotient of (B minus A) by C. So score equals 0.4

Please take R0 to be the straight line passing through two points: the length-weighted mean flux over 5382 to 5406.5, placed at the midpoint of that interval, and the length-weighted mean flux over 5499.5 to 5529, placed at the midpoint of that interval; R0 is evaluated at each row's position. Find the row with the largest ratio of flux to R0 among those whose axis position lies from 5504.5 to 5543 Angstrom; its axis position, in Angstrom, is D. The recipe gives 5524.21 Angstrom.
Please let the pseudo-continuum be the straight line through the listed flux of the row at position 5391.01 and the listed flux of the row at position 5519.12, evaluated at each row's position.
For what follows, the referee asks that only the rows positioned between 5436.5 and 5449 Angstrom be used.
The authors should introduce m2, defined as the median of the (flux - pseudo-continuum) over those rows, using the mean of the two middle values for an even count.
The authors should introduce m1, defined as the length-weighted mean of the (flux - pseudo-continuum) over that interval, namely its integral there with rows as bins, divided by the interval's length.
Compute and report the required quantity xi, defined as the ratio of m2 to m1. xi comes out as 0.5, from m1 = 1.1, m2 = 0.5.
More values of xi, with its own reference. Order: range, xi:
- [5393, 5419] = -0.1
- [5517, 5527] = 1.7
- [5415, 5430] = 1.4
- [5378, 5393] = 1.0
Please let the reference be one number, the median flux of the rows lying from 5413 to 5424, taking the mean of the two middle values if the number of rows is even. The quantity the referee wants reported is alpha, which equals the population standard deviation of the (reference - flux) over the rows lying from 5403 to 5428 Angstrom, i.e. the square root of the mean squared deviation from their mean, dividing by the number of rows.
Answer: 1.3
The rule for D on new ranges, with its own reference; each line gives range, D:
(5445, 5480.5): 5479.87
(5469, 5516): 5481.13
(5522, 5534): 5524.21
